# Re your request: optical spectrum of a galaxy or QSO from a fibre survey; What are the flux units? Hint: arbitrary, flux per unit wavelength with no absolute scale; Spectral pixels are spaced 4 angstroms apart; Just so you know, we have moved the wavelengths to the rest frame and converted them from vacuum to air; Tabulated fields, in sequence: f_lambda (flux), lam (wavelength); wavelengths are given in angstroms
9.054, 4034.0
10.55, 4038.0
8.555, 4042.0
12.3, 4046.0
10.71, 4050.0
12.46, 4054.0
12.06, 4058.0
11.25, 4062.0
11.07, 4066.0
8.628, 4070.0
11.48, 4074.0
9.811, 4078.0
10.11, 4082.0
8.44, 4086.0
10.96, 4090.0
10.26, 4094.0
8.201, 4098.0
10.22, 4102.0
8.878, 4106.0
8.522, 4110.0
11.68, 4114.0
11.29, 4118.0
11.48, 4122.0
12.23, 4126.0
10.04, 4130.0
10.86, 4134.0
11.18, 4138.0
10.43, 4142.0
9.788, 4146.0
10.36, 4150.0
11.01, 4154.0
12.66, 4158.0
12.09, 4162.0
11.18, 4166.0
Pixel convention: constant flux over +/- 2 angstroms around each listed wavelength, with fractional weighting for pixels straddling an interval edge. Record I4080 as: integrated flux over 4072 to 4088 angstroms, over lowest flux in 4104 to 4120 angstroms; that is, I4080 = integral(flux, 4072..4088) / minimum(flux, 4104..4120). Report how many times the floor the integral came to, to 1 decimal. 18.7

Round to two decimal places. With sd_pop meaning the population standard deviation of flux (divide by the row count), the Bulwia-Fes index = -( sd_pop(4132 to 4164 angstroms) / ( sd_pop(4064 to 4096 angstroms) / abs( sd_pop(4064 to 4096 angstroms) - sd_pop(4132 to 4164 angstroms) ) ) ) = -0.13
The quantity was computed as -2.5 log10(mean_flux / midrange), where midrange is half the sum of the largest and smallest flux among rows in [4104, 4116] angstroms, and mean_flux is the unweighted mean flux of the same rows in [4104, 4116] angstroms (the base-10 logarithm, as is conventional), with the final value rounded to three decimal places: 0.045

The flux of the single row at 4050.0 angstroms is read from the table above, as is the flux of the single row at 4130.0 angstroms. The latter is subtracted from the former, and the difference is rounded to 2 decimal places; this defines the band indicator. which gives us 0.67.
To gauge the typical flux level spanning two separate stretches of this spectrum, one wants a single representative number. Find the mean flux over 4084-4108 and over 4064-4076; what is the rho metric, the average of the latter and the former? 9.9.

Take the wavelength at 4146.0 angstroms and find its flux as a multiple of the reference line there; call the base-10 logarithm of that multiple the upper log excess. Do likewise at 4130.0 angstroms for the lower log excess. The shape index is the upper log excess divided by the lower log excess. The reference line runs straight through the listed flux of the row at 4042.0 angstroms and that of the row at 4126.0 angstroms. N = 1.4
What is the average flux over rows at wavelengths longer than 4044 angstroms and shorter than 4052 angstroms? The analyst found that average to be 11.5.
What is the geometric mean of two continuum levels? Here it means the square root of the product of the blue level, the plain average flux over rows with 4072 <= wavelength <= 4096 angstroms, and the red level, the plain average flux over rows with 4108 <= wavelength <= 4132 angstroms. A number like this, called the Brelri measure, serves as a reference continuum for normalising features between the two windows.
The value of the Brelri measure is 10.5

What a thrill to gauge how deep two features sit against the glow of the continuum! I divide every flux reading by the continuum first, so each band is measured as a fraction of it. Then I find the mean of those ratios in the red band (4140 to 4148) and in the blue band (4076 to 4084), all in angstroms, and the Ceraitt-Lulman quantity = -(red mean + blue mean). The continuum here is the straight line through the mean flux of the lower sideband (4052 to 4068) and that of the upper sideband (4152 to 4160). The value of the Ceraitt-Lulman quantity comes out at -1.70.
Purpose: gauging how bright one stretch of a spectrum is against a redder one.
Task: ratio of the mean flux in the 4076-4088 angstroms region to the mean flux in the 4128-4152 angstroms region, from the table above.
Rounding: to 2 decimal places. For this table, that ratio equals 0.91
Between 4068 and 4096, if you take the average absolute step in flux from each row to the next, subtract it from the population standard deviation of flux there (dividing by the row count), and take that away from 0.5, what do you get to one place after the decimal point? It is 1.1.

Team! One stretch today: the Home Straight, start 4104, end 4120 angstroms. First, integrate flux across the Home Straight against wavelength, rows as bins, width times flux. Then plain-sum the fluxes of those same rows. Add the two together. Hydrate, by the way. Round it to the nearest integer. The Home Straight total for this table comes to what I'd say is 202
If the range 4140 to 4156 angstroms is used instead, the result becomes 208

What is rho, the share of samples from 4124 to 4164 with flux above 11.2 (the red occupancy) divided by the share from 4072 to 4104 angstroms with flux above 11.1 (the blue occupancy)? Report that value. 2.4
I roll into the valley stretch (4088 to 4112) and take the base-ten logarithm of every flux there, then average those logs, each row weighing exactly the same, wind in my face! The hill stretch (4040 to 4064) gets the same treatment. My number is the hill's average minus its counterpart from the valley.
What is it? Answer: 0.07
